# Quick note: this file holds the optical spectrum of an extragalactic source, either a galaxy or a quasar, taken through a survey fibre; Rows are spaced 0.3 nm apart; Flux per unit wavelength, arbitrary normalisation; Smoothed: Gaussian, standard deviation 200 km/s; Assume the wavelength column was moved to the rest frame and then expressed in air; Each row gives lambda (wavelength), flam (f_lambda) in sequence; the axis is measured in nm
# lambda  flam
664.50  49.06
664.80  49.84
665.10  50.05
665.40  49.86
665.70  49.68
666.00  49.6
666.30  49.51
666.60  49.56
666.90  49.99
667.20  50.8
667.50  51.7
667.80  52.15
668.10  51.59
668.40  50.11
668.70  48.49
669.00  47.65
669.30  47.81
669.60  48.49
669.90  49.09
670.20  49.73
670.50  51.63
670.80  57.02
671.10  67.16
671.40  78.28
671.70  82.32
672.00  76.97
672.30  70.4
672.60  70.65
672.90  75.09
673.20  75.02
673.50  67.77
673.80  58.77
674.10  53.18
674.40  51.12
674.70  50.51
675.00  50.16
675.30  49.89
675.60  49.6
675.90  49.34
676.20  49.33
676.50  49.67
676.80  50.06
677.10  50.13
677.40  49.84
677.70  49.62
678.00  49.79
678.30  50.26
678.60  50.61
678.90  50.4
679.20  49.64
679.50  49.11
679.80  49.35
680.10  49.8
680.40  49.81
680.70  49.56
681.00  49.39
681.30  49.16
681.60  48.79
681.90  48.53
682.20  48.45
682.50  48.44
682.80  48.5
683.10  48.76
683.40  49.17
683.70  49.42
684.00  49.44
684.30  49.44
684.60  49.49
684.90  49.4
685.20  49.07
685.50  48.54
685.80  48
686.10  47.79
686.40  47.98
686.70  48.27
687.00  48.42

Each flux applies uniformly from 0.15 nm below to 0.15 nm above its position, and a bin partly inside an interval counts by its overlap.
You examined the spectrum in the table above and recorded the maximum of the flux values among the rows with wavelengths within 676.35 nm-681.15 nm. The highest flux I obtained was 50.61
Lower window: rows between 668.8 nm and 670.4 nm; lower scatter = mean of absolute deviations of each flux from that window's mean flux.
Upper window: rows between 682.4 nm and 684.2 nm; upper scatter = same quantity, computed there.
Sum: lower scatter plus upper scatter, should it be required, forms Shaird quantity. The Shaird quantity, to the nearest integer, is 1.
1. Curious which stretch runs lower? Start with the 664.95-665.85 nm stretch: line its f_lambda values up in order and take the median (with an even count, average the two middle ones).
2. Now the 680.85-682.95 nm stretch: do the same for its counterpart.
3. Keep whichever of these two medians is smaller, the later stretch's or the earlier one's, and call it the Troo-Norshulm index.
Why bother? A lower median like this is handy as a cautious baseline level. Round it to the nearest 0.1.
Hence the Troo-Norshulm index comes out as 48.5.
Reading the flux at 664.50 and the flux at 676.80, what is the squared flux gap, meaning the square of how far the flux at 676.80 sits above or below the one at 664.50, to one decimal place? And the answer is 1.0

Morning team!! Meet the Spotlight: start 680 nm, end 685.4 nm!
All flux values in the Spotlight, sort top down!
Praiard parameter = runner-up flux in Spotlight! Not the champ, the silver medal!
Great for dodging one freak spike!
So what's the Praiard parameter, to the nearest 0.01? 49.80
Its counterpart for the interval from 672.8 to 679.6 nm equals 75.02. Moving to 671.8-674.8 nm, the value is 75.09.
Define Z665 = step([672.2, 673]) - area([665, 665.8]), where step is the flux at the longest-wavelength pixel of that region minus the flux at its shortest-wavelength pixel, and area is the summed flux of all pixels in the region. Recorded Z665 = -145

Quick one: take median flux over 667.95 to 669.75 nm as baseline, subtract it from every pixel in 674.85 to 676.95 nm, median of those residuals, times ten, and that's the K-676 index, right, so 11.8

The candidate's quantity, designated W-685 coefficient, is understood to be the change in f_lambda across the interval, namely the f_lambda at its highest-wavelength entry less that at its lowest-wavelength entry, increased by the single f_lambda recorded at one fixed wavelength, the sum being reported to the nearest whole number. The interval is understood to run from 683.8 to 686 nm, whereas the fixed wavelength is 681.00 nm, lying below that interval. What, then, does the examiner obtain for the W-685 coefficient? 48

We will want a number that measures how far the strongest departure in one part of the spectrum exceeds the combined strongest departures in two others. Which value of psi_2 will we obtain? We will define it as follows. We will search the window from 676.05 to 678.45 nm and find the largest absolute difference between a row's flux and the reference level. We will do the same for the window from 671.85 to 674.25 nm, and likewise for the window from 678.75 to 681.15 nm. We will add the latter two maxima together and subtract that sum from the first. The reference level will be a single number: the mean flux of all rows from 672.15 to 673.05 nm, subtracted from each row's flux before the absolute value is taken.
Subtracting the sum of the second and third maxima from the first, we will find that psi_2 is -19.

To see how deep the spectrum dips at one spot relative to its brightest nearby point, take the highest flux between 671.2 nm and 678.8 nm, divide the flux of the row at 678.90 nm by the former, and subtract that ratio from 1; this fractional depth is 0.388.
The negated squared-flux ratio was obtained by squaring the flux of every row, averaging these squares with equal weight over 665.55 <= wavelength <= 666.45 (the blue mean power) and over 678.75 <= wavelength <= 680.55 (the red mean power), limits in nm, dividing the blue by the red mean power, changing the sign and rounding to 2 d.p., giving -1.00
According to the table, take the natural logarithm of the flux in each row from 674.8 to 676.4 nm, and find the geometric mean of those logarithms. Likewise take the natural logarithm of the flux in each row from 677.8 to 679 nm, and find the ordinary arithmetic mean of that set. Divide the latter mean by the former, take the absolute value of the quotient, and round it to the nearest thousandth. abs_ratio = 1.003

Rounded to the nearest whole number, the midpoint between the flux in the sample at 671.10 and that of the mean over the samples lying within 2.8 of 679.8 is 58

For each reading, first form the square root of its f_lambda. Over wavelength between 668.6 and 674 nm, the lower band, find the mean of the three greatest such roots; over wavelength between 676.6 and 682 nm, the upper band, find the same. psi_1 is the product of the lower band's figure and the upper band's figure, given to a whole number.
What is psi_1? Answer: 63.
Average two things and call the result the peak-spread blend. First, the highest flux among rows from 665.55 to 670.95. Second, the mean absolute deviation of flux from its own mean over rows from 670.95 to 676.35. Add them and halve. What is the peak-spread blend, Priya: 34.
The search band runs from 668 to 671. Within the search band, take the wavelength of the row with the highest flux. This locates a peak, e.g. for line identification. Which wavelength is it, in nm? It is 670.80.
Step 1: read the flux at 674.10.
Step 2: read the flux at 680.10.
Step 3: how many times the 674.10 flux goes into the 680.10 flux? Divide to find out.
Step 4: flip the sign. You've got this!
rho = -0.94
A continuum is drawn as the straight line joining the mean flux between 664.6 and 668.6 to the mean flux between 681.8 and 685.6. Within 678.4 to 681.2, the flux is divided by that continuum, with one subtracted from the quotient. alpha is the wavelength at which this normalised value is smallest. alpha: 679.50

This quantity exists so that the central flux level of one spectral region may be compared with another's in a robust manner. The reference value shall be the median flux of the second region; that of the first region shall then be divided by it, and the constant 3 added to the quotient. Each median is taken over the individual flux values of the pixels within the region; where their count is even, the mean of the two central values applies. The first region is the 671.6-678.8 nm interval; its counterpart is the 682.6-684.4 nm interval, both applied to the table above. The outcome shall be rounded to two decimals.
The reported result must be 4.02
